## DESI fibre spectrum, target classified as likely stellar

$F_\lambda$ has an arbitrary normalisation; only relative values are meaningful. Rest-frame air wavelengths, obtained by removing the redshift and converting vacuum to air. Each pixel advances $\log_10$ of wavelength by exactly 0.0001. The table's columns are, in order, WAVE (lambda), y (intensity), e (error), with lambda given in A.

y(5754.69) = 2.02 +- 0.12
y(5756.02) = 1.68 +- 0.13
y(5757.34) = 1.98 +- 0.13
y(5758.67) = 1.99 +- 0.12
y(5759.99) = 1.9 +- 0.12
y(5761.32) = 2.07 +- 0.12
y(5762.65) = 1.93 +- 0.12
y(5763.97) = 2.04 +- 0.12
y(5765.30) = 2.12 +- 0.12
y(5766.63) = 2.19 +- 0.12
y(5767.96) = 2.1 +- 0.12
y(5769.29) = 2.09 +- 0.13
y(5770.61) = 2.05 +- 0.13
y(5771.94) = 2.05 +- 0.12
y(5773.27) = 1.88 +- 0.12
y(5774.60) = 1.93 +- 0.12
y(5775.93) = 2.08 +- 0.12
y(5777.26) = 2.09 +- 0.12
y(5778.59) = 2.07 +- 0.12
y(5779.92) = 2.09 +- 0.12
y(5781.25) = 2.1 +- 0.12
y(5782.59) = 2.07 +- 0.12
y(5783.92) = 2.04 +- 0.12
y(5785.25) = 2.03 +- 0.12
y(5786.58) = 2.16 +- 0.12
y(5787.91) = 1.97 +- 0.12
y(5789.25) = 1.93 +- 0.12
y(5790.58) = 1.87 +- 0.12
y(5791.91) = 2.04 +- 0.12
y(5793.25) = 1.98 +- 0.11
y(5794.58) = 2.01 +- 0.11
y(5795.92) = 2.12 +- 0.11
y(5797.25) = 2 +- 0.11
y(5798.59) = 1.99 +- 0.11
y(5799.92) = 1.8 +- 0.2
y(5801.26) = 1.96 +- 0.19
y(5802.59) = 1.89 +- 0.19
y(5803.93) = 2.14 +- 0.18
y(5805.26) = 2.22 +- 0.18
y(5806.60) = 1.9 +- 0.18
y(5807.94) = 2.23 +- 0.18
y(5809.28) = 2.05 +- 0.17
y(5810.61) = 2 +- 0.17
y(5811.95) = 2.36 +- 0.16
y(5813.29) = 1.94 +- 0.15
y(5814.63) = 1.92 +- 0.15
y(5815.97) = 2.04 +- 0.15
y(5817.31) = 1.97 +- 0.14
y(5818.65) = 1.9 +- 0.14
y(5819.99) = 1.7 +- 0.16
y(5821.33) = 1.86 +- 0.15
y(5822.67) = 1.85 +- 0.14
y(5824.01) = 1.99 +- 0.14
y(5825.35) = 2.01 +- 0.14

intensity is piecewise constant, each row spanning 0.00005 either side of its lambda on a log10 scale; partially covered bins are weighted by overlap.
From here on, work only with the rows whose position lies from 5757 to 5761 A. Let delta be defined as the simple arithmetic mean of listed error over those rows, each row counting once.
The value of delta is 0.12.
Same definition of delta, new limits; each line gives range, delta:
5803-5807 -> 0.18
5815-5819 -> 0.14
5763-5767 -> 0.12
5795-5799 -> 0.11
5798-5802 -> 0.17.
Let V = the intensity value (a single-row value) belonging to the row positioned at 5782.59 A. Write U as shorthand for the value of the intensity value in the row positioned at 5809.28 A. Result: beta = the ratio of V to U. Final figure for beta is 1.01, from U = 2.05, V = 2.07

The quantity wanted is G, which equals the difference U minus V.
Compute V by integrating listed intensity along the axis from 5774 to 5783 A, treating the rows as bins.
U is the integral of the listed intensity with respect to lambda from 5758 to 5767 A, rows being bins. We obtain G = -0.3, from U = 18.3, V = 18.55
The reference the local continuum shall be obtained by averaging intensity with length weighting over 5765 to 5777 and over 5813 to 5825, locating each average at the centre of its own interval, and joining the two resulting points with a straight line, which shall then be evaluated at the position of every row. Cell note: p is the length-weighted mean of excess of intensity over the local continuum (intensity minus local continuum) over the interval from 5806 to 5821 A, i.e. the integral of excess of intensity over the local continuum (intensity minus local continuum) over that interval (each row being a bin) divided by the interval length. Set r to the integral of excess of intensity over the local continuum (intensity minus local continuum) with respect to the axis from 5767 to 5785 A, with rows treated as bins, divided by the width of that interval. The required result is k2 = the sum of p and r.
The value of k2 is 0.085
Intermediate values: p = 0.07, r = 0.01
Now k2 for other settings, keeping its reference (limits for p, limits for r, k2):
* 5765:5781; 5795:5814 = 0.103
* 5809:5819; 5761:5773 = 0.100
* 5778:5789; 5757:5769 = 0.006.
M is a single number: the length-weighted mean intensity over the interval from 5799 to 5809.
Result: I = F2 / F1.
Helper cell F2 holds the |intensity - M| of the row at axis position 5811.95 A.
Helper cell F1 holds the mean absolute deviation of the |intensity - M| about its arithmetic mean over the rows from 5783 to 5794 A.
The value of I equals 7.3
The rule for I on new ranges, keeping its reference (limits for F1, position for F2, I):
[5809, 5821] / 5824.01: 0.3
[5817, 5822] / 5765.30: 1.3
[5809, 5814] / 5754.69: 0.0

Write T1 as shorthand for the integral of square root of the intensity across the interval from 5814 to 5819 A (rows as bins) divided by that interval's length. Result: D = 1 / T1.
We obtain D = 0.714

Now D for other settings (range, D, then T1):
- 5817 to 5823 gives 0.735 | 1.36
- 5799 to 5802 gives 0.726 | 1.38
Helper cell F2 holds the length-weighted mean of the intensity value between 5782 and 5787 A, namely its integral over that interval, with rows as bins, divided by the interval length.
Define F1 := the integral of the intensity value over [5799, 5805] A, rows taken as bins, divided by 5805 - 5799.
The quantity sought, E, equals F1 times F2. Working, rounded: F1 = 1.97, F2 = 2.07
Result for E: 4.09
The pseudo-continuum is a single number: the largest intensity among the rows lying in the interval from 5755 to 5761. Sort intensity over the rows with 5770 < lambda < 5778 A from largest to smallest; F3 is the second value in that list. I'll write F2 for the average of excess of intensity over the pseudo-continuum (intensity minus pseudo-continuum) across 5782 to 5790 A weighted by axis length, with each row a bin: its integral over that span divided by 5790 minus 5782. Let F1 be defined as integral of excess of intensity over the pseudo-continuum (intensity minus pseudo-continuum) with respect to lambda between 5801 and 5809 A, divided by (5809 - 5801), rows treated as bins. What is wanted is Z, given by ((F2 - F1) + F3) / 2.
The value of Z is 1.02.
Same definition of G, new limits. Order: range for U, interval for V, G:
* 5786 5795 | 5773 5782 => -0.4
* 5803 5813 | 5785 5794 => 3.2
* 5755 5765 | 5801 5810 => 1.0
